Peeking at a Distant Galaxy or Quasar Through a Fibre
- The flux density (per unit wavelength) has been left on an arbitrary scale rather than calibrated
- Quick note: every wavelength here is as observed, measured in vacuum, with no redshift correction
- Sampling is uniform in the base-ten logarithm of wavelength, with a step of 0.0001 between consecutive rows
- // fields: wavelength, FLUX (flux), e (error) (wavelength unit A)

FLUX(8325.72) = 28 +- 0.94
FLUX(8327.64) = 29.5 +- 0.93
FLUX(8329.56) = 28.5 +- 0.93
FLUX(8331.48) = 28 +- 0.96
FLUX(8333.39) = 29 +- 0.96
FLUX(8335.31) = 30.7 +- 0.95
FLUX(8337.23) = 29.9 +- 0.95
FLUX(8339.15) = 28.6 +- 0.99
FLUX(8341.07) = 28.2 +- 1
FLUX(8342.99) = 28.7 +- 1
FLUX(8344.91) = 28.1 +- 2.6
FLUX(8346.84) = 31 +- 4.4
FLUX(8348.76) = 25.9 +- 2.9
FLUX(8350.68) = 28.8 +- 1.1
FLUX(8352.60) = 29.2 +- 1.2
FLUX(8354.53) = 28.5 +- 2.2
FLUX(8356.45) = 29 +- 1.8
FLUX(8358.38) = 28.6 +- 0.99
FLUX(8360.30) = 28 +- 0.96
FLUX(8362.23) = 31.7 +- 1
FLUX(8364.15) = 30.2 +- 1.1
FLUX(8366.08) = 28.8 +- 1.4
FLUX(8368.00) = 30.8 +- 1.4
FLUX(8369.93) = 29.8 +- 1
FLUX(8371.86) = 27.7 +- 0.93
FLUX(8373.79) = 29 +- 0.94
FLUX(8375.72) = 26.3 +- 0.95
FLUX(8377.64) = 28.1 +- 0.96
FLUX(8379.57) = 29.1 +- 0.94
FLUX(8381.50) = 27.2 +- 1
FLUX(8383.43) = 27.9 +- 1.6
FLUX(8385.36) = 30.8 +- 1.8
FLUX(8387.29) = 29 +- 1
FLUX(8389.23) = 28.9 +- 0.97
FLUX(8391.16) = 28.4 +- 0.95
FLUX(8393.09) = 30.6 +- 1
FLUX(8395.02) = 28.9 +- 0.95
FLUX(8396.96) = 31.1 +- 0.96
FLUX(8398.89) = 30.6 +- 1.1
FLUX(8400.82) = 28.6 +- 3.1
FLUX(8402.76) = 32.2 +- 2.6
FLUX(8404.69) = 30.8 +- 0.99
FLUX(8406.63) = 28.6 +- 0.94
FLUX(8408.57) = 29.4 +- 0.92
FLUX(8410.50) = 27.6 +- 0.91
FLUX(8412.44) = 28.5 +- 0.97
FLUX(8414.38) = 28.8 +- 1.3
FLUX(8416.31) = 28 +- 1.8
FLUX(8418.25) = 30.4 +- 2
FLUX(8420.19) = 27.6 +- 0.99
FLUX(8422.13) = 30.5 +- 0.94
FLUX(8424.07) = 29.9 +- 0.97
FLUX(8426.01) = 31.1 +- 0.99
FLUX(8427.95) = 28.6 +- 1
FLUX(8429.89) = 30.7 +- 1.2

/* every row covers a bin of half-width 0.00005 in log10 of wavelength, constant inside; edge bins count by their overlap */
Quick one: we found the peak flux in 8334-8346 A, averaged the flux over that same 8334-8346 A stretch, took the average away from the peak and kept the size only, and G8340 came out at 1.67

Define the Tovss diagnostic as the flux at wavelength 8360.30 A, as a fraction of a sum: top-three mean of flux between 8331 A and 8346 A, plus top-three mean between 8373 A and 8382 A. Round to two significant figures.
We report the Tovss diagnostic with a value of 0.48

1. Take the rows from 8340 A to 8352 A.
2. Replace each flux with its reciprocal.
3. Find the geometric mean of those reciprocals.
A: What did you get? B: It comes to 0.0352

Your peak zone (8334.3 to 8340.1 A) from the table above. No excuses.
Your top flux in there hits 30.7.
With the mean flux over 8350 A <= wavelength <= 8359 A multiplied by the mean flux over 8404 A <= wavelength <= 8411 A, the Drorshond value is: 839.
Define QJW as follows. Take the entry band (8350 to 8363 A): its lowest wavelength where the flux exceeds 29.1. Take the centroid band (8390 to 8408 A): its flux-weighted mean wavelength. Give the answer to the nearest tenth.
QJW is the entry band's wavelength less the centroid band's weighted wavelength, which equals -46.3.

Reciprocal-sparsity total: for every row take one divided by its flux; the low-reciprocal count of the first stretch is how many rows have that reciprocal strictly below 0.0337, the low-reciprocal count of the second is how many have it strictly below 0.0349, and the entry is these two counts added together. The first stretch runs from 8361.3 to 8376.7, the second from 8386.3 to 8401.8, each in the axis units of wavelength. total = 10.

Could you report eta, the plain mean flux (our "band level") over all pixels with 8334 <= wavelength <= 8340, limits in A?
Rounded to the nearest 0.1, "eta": 29.7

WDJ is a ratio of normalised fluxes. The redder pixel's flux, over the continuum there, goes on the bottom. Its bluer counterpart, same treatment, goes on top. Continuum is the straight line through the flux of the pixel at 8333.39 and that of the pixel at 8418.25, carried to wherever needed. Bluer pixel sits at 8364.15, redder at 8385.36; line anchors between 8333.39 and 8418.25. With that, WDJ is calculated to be 0.99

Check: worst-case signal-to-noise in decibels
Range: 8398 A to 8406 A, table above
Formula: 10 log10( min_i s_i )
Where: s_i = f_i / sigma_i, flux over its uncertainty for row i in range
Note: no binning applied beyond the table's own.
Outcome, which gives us 9.7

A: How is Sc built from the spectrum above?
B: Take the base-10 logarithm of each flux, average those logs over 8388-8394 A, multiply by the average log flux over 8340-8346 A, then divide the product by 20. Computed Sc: 0.106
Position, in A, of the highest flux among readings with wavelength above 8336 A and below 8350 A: 8346.84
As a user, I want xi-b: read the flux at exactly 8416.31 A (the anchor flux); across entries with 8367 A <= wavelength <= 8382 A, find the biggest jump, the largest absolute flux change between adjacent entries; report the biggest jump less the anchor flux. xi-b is -25.3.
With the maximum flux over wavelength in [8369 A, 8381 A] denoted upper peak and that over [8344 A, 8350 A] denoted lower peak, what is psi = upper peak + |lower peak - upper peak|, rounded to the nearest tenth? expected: 31.0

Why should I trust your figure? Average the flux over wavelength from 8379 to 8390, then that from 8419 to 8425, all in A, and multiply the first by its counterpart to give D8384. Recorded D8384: 845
